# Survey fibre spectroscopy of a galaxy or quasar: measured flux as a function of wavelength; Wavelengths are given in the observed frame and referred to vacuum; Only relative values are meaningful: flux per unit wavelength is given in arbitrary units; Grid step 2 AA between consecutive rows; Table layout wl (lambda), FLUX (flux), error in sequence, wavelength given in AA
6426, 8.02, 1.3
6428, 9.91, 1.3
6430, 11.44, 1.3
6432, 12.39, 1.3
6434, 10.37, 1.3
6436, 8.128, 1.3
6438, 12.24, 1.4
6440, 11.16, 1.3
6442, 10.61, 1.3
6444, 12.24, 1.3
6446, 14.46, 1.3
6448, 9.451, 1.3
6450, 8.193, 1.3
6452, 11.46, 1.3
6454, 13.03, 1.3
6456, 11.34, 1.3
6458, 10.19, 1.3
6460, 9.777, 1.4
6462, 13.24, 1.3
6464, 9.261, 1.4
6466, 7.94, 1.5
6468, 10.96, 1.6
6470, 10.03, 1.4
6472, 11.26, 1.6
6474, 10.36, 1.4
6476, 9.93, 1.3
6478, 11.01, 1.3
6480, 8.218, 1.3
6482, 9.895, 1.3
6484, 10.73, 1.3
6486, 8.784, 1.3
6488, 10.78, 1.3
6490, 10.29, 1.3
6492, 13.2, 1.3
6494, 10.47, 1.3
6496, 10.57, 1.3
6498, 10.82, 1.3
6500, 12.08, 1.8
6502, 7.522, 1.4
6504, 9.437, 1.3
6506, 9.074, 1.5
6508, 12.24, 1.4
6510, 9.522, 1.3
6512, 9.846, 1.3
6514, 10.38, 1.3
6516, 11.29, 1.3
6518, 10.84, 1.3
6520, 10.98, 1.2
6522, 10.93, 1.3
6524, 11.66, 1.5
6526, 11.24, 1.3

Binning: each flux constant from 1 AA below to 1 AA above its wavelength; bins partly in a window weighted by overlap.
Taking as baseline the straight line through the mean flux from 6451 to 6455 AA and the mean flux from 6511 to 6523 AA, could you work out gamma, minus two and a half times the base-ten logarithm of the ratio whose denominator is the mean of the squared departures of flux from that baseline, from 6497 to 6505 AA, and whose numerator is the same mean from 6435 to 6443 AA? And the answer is -0.5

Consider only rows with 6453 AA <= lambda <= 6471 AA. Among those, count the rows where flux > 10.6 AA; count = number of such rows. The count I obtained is 4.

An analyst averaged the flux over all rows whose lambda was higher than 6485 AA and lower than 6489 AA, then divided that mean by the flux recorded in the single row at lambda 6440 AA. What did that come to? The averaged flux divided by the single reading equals 0.88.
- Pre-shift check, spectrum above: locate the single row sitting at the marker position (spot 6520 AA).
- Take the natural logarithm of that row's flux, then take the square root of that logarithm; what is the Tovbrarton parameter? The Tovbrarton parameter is 1.55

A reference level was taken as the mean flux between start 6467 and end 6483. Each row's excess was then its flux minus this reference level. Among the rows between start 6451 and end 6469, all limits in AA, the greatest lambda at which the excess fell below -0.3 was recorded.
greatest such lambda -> 6466 AA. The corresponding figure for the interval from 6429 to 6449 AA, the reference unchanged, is 6448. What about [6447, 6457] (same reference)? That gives 6450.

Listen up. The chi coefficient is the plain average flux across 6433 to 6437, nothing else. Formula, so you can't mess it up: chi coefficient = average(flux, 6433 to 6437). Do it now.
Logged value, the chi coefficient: 9.2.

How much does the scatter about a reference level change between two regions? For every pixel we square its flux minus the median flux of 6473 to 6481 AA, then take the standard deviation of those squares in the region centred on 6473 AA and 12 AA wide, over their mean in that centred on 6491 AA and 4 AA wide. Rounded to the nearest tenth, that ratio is 0.1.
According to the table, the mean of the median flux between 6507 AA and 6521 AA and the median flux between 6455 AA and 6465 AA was 10.5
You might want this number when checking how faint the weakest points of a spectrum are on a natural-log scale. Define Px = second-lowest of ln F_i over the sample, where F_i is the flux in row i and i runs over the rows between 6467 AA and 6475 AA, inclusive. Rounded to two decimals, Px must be 2.34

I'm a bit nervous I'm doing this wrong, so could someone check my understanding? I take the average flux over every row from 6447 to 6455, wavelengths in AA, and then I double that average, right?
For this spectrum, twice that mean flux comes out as 21.1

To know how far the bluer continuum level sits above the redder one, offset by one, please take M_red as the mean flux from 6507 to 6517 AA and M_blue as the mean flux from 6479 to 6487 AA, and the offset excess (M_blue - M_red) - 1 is -2.2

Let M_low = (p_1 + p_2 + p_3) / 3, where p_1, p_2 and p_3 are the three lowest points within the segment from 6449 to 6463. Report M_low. 9.4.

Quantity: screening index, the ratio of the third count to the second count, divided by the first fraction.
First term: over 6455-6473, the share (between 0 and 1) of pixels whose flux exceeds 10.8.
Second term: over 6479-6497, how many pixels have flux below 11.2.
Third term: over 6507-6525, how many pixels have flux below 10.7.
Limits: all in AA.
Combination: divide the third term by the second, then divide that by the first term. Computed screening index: 0.8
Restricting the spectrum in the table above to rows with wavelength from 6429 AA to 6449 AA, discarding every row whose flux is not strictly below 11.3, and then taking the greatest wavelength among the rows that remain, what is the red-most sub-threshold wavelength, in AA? 6448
